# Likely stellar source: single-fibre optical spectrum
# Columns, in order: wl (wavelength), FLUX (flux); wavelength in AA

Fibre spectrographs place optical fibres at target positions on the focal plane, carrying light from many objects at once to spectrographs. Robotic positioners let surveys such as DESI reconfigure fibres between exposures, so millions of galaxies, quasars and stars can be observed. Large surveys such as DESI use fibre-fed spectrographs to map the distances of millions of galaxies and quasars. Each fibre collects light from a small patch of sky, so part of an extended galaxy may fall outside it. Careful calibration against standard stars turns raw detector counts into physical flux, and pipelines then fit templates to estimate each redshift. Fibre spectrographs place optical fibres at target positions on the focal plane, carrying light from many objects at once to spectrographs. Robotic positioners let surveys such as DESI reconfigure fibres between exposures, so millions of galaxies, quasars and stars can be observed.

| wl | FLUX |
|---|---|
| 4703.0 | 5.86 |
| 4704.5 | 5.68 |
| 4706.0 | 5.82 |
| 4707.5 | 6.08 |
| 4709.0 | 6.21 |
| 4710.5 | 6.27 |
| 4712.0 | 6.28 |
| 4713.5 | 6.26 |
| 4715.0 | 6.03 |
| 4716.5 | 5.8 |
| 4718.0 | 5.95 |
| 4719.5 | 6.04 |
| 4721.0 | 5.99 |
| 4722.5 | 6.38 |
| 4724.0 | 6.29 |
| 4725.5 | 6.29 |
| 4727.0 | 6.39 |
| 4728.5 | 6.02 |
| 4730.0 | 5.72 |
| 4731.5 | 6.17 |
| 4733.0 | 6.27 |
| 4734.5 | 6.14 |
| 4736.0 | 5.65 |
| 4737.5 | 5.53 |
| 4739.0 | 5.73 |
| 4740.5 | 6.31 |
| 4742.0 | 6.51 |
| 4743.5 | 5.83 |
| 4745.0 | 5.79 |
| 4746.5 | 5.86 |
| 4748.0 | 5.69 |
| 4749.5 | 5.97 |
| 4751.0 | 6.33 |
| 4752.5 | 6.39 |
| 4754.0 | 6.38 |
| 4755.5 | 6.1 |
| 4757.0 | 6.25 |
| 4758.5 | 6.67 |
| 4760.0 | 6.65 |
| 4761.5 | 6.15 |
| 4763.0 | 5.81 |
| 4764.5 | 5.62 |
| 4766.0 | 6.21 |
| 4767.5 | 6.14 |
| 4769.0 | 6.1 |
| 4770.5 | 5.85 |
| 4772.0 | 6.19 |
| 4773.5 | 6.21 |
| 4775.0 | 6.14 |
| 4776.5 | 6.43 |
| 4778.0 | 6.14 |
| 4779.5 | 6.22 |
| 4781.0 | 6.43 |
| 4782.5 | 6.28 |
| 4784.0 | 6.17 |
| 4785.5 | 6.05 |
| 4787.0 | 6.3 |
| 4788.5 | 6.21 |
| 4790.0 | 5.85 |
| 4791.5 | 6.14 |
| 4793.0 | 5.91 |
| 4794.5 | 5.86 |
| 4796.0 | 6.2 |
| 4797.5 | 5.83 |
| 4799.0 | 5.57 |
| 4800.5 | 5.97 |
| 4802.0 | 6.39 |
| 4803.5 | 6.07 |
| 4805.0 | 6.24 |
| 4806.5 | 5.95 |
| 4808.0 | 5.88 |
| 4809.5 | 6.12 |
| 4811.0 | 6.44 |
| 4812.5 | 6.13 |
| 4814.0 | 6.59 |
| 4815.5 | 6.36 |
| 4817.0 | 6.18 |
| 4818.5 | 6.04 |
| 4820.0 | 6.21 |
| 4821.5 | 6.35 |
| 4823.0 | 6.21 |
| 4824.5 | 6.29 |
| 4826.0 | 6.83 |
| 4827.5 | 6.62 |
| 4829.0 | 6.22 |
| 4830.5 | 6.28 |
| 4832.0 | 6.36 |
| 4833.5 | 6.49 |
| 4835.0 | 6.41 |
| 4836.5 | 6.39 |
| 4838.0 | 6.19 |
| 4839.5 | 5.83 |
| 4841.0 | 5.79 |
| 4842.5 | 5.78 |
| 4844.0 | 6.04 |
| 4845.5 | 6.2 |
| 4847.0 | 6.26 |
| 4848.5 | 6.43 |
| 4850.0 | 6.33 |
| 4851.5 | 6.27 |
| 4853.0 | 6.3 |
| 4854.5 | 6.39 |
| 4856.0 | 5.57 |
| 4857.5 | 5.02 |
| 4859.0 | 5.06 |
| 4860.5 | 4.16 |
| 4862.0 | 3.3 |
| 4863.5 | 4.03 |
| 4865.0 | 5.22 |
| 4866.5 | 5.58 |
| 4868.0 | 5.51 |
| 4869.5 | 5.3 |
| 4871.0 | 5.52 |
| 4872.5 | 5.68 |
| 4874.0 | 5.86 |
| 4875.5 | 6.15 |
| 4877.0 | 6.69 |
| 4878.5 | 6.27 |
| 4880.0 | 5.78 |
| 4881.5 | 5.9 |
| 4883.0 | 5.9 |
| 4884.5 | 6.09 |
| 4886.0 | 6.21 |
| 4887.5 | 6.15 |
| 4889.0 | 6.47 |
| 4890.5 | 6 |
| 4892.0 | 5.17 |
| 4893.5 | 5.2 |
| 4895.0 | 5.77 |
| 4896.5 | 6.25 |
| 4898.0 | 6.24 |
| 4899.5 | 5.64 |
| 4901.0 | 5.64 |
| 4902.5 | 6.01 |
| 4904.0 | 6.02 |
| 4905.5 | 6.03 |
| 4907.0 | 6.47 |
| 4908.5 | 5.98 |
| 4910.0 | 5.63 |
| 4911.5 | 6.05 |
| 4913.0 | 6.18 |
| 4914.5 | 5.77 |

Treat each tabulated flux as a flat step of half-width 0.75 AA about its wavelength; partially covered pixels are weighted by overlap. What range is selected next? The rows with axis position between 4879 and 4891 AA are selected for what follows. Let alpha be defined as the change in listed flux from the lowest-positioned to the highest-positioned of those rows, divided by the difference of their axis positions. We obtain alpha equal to 0.021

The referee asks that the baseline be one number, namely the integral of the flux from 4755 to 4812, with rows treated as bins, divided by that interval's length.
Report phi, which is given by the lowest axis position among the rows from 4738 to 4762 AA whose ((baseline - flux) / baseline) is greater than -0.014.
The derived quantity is 4739.0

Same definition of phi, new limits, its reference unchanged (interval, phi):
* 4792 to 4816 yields 4793.0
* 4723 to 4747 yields 4728.5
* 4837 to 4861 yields 4838.0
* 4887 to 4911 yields 4887.5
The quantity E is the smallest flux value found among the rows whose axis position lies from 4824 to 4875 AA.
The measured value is 3.3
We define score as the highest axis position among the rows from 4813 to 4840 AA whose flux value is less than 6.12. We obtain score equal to 4839.5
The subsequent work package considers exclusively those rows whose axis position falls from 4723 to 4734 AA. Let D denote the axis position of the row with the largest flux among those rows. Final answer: 4727.0 AA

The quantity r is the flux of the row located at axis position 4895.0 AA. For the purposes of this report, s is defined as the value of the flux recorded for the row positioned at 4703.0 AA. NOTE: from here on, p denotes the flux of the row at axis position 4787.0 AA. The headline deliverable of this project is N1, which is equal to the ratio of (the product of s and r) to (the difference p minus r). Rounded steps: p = 6.3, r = 5.77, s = 5.86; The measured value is 64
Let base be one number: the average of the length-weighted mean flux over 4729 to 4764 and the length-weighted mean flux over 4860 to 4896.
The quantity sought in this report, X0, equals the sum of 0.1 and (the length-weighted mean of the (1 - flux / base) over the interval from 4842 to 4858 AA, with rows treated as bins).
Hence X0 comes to 0.059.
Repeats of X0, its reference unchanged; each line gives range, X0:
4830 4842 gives 0.037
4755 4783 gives 0.040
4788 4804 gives 0.073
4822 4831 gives 0.002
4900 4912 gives 0.077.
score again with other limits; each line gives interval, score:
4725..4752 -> 4749.5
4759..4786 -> 4785.5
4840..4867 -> 4866.5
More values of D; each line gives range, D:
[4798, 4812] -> 4811.0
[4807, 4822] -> 4814.0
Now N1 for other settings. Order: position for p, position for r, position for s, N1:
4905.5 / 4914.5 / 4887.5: 136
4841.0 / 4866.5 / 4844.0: 160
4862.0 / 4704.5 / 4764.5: -13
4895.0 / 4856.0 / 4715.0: 168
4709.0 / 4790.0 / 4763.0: 94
